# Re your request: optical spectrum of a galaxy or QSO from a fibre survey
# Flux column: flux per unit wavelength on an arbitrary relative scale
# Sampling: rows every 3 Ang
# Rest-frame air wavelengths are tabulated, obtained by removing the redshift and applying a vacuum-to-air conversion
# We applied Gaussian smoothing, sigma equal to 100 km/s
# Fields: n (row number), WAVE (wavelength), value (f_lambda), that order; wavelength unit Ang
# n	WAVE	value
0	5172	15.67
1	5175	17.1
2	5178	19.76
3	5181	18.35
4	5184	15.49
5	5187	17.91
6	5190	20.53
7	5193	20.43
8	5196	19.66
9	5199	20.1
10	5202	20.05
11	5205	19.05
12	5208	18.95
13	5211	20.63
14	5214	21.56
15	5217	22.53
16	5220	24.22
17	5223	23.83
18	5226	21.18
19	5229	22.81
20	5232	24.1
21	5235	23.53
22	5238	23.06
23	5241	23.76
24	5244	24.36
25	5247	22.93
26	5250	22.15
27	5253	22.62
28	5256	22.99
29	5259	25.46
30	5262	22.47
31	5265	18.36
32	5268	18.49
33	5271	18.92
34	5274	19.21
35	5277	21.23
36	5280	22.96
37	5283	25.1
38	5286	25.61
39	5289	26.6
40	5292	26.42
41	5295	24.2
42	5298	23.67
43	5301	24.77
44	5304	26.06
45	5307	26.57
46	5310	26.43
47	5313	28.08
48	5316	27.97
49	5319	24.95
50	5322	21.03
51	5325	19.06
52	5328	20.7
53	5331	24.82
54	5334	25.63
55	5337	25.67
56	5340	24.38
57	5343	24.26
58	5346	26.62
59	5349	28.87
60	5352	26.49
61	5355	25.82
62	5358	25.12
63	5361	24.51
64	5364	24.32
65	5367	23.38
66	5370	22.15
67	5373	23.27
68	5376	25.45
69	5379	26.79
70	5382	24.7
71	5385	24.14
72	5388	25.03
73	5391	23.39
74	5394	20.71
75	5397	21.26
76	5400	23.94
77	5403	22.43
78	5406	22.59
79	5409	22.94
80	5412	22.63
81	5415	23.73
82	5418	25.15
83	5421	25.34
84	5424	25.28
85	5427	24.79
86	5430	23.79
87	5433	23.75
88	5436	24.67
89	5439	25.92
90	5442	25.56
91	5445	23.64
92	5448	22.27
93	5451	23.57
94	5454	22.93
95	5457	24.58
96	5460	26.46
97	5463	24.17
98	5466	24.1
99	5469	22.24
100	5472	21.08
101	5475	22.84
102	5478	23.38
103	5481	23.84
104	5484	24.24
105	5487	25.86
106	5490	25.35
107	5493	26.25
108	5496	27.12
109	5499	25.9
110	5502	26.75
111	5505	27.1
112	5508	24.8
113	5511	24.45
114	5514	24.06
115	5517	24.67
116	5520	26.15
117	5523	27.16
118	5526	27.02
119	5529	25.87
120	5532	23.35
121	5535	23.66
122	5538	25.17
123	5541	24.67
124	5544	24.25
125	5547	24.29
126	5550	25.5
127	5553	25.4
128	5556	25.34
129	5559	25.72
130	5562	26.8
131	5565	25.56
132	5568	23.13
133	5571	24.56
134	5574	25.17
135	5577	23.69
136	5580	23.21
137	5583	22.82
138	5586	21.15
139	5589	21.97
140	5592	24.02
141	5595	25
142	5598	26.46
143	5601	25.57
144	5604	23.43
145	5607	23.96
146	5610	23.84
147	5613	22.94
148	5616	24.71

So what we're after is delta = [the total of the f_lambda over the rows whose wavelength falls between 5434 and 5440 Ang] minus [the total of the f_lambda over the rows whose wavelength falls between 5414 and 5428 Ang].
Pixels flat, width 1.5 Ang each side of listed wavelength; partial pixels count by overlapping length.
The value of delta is -74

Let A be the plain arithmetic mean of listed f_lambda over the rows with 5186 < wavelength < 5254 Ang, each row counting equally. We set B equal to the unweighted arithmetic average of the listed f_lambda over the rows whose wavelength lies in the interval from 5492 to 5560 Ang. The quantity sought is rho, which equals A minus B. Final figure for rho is -3.7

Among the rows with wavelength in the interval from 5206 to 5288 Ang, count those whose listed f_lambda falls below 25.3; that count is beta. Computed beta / 25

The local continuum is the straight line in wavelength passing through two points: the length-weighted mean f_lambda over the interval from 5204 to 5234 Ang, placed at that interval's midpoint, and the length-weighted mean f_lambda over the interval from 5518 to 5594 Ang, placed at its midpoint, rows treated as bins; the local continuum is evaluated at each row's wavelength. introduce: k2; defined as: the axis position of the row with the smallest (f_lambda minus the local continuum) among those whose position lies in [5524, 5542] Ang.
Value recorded 5532 Ang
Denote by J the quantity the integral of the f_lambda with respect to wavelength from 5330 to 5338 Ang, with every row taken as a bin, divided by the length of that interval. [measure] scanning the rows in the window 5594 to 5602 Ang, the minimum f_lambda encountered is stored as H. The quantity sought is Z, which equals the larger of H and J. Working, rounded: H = 25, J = 25.4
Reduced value 25.4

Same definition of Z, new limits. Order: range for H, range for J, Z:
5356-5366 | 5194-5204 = 24.3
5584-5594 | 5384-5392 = 24.2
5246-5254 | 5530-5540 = 24.2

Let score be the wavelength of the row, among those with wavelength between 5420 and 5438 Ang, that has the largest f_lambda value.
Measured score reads 5421 Ang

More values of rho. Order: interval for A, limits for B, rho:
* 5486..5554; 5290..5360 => 0.3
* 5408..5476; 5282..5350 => -1.1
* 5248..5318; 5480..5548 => -1.5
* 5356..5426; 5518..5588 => -0.9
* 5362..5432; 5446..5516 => -0.7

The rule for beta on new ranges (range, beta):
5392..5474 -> 23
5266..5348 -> 16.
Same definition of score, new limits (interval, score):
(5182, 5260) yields 5259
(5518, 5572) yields 5523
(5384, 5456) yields 5439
